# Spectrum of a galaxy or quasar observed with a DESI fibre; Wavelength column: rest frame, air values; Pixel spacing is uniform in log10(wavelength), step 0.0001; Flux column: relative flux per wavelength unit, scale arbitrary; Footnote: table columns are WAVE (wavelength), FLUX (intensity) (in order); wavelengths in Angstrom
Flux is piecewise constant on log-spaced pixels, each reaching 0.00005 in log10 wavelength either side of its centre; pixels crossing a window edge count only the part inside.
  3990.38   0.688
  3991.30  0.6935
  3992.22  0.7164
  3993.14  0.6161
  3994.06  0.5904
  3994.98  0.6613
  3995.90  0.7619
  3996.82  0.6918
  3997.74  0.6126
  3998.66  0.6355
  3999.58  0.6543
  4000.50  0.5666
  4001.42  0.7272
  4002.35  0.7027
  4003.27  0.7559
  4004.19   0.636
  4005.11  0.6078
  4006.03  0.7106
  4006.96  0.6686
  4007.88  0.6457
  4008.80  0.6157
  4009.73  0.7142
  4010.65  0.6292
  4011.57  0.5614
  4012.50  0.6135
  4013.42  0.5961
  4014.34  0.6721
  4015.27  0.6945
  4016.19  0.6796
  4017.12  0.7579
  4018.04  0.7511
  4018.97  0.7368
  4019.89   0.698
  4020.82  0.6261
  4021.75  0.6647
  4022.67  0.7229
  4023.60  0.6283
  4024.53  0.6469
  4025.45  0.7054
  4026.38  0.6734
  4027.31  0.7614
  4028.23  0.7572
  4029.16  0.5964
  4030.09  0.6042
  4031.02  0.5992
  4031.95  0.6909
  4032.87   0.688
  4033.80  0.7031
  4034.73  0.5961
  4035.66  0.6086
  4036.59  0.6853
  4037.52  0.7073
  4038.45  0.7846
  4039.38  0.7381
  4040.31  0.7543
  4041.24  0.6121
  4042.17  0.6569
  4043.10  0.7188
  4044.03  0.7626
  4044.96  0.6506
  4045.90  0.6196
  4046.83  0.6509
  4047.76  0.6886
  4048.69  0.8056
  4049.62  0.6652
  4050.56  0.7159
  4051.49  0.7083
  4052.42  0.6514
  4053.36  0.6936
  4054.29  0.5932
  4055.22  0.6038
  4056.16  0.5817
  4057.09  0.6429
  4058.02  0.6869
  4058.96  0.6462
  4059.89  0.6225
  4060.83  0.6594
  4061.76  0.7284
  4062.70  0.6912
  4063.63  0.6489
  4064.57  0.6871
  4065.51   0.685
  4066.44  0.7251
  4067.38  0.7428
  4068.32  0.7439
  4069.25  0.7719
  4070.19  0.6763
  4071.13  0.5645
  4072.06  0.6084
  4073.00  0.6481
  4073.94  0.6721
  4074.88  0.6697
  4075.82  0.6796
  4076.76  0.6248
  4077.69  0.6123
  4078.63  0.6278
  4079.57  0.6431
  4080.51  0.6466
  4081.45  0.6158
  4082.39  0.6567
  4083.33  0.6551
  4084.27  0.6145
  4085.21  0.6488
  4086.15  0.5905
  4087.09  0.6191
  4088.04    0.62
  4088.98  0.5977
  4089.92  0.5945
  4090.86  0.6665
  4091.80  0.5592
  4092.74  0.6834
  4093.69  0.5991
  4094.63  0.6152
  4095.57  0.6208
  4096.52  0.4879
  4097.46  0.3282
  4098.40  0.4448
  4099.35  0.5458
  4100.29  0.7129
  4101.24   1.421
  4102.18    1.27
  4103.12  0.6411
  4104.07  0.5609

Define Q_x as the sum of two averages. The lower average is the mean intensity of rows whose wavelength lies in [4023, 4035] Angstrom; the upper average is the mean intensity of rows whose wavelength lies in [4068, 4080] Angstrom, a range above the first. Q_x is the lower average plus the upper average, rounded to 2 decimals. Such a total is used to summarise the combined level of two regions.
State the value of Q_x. 1.32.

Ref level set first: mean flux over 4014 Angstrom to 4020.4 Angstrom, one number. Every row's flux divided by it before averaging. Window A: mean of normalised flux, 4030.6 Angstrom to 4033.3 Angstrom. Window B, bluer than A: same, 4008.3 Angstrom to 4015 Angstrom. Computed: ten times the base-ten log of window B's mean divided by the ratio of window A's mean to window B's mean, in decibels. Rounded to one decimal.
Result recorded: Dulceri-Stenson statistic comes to -0.7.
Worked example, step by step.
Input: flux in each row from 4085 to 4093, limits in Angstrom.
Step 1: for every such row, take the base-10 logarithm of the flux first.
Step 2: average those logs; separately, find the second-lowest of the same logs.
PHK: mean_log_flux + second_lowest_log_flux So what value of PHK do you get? -0.44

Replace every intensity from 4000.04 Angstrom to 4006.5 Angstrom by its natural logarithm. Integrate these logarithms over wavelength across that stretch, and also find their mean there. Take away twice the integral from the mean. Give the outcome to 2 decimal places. 4.78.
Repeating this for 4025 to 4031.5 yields 4.84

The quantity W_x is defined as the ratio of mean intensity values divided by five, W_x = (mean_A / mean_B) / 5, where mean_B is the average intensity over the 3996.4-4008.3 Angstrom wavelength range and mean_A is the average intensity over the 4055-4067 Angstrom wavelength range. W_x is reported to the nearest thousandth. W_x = 0.200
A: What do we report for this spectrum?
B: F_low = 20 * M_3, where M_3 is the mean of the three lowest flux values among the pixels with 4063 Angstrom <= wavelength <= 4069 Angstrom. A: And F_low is 13.5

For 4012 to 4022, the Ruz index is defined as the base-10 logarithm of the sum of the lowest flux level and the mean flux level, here 0.106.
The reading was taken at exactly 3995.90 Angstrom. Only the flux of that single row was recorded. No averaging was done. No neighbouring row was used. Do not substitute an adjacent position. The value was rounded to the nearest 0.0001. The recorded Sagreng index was 0.7619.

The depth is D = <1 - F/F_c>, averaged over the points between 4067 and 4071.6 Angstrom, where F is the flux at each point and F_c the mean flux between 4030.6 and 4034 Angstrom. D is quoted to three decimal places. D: -0.044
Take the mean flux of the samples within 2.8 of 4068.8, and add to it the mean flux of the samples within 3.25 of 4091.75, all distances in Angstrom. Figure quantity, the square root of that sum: 1.15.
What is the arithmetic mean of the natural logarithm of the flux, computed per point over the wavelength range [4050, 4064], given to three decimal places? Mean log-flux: -0.420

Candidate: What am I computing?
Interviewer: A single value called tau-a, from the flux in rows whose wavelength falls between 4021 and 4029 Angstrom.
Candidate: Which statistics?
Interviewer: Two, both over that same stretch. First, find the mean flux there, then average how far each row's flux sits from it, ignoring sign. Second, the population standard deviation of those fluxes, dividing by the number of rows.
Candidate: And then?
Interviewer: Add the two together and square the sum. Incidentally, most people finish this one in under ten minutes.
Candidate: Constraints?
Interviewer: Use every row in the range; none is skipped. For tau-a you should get 0.0078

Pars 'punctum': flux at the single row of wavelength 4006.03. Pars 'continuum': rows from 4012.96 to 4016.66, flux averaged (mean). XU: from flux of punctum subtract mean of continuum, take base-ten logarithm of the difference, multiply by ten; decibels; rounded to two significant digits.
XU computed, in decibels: -13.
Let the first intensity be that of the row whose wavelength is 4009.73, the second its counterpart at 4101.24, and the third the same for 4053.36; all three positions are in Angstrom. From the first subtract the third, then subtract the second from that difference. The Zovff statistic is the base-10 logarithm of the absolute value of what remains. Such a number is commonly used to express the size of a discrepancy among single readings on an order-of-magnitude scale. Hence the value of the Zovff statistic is 0.146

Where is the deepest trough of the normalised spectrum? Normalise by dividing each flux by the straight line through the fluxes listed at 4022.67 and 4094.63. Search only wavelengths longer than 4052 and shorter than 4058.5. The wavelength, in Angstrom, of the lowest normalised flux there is 4056.16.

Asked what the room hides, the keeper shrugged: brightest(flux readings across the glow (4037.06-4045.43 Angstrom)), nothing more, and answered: 0.7846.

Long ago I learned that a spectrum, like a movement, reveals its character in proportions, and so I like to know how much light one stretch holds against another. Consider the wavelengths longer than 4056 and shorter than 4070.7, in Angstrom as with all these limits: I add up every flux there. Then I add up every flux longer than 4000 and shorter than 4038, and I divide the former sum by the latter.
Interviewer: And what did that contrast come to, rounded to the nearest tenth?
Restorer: 0.4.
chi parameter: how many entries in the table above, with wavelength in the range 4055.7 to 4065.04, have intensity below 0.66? 6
